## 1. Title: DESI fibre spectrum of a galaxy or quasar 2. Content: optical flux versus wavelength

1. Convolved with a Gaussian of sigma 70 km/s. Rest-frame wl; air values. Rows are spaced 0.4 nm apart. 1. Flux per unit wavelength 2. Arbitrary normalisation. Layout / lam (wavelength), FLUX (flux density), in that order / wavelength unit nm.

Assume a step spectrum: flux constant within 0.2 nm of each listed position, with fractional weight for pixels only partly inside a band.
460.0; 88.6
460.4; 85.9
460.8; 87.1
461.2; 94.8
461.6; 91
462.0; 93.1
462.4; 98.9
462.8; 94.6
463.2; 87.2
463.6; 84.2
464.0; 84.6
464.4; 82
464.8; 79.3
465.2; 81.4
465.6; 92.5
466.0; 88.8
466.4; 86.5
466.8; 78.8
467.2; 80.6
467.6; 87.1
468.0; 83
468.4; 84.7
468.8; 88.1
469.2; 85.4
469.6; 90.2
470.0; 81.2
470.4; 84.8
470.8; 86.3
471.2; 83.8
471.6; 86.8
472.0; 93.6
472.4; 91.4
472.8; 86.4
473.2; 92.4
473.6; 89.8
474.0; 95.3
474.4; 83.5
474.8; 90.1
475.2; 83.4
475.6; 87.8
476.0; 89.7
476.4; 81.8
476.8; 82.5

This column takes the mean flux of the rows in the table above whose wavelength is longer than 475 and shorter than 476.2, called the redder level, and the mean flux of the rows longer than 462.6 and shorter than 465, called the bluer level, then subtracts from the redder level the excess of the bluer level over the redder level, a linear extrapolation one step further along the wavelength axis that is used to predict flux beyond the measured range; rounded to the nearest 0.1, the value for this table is 88.6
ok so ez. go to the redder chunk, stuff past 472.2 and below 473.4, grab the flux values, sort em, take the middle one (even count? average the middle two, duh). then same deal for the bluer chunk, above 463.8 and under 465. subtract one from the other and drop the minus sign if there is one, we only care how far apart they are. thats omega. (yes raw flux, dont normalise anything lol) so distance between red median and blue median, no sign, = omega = 9.4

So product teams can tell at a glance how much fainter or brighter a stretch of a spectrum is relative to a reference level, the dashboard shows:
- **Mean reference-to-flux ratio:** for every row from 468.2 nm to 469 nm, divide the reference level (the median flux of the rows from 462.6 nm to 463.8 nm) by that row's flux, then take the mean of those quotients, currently 1.01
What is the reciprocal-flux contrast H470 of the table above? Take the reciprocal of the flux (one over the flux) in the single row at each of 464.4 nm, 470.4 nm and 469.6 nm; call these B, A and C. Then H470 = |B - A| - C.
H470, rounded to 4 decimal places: -0.0107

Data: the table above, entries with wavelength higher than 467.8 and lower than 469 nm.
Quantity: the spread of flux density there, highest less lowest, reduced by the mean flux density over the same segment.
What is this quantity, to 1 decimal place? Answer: -80.2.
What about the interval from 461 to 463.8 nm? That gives -77.3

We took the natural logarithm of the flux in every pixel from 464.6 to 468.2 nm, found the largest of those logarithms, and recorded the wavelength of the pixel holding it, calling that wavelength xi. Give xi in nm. 465.6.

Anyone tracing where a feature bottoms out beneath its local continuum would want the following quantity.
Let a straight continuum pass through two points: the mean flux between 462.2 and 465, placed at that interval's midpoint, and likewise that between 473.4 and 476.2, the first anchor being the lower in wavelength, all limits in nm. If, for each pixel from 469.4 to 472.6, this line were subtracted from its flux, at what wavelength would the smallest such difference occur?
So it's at 470.0 nm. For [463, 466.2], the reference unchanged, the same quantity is 464.8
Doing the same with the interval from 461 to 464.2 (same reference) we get 463.6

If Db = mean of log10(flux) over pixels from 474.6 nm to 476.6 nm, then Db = 1.94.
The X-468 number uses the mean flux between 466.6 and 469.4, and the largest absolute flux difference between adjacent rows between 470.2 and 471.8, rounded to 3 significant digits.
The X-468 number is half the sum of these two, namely 43.5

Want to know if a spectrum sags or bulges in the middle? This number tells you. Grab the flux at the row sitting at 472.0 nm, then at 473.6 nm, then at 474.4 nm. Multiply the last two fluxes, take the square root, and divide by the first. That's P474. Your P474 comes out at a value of 0.93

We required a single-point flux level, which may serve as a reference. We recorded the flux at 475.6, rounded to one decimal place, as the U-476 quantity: 87.8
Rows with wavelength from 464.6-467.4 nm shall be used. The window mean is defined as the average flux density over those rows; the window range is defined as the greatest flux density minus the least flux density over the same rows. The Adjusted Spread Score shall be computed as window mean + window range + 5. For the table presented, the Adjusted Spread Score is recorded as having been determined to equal 103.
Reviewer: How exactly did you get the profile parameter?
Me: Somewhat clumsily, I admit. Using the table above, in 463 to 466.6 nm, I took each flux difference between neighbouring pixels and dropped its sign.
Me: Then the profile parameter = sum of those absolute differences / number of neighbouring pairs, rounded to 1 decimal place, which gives 3.5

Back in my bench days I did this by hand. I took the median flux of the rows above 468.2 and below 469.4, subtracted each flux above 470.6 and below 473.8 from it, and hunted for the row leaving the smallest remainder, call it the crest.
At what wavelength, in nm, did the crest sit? 472.0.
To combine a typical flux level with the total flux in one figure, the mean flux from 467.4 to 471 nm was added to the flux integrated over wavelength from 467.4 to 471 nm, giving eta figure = 394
